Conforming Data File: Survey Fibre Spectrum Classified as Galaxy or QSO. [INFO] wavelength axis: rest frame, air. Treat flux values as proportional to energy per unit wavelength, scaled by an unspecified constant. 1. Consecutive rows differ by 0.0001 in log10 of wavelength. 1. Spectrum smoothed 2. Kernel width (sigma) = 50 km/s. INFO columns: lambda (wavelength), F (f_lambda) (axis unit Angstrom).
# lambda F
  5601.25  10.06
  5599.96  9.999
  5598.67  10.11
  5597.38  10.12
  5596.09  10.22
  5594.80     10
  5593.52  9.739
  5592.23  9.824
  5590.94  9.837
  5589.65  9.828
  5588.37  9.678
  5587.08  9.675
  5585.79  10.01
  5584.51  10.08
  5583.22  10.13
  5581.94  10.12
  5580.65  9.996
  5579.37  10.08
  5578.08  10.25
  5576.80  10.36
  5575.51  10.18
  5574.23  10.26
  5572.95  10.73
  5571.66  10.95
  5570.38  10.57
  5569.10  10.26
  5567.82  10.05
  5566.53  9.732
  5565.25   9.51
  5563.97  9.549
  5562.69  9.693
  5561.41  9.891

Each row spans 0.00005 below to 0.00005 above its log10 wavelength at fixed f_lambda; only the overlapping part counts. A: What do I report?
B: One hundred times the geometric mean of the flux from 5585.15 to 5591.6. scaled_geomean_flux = 980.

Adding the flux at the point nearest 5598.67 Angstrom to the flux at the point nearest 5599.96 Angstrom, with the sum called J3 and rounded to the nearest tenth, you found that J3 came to 20.1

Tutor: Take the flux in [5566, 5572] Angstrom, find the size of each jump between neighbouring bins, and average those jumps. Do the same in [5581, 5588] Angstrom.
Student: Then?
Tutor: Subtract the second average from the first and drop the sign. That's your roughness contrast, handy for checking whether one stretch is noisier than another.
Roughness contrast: 0.19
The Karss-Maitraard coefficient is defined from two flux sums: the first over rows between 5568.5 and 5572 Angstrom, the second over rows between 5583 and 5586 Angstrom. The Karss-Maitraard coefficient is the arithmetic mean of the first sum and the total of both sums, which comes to 46.9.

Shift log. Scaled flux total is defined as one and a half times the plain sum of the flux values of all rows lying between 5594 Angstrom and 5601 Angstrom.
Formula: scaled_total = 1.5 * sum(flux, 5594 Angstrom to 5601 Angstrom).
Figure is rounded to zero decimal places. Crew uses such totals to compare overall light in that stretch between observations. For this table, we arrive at 76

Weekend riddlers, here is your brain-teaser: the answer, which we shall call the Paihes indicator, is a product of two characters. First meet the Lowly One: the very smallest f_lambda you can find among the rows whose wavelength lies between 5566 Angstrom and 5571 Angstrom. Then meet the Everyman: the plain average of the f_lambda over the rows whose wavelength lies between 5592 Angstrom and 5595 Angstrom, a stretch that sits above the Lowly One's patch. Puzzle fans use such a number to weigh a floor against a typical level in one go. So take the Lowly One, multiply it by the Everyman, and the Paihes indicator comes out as 95.9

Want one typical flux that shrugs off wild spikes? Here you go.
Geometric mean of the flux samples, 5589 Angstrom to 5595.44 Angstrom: 9.8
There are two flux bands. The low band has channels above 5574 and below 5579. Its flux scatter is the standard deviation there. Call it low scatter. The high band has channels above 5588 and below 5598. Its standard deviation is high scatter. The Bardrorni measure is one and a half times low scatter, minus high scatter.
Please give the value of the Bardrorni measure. -0.1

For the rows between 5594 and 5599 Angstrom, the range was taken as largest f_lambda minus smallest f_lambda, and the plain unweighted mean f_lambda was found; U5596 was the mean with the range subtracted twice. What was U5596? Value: 9.7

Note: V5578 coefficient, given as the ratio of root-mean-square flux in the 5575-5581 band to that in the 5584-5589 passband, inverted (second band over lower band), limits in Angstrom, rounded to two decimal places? 0.97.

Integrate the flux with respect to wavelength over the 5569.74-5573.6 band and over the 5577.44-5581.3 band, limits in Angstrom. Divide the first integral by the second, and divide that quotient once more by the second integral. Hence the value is 0.0273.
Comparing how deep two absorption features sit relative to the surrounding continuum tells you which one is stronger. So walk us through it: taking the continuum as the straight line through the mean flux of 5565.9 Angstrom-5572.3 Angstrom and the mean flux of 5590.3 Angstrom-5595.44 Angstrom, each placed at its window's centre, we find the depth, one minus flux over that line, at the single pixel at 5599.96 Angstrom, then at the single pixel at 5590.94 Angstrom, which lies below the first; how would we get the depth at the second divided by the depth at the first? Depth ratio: -0.2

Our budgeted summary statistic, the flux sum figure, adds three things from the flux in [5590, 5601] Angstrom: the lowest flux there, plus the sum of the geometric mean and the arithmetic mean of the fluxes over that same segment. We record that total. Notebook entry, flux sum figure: 29.7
